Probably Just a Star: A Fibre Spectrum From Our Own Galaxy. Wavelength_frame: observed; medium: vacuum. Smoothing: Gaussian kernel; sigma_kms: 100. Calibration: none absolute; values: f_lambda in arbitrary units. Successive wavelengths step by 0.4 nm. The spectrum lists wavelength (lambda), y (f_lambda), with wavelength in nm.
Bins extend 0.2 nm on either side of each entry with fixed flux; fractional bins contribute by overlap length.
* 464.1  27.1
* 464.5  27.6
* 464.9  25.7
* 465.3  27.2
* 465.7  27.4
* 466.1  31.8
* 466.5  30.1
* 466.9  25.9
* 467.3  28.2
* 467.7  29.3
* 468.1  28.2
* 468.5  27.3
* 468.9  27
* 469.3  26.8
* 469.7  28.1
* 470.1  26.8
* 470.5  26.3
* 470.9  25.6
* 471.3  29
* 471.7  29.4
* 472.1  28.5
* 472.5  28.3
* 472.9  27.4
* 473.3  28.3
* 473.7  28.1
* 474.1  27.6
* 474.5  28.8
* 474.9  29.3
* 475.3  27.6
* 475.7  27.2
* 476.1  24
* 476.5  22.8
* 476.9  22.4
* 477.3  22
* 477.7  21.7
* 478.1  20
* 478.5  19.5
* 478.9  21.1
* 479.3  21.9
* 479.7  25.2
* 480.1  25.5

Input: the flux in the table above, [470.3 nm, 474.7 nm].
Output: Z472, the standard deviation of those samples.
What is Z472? 1.1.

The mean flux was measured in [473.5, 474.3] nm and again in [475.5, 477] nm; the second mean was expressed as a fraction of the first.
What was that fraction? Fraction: 0.87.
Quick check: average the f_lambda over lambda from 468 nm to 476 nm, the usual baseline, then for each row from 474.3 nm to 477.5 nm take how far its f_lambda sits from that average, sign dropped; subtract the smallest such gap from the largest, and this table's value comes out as 5.6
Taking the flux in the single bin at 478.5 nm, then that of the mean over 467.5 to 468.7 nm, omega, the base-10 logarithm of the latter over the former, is 0.16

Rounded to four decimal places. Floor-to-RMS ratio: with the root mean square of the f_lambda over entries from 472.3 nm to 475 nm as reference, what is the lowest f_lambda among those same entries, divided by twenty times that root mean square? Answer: 0.0485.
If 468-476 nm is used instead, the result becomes 0.0460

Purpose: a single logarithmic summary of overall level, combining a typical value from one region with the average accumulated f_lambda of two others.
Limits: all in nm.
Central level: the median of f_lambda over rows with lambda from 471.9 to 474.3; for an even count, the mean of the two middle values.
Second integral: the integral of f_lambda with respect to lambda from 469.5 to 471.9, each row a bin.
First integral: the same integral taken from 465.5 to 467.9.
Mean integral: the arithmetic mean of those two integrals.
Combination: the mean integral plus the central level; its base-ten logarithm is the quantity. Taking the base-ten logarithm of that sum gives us 1.98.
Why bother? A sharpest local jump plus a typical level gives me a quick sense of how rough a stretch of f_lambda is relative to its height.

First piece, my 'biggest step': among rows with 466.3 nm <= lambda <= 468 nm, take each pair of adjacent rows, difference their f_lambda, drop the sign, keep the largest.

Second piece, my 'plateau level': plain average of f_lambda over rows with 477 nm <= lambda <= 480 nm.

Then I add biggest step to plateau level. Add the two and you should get 26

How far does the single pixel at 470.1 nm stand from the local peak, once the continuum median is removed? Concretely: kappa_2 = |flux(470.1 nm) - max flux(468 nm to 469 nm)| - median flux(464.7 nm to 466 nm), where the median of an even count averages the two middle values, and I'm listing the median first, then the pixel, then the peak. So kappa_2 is -26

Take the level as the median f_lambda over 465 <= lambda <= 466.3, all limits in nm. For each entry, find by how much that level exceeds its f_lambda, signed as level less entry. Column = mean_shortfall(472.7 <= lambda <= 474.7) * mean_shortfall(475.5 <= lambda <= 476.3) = -1.2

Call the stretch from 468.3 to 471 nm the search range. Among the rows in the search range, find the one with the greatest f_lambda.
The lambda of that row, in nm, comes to 469.7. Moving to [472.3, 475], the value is 474.9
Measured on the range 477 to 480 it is 479.7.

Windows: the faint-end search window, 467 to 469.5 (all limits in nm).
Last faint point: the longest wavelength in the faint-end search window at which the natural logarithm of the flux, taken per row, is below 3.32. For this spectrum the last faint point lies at 469.3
